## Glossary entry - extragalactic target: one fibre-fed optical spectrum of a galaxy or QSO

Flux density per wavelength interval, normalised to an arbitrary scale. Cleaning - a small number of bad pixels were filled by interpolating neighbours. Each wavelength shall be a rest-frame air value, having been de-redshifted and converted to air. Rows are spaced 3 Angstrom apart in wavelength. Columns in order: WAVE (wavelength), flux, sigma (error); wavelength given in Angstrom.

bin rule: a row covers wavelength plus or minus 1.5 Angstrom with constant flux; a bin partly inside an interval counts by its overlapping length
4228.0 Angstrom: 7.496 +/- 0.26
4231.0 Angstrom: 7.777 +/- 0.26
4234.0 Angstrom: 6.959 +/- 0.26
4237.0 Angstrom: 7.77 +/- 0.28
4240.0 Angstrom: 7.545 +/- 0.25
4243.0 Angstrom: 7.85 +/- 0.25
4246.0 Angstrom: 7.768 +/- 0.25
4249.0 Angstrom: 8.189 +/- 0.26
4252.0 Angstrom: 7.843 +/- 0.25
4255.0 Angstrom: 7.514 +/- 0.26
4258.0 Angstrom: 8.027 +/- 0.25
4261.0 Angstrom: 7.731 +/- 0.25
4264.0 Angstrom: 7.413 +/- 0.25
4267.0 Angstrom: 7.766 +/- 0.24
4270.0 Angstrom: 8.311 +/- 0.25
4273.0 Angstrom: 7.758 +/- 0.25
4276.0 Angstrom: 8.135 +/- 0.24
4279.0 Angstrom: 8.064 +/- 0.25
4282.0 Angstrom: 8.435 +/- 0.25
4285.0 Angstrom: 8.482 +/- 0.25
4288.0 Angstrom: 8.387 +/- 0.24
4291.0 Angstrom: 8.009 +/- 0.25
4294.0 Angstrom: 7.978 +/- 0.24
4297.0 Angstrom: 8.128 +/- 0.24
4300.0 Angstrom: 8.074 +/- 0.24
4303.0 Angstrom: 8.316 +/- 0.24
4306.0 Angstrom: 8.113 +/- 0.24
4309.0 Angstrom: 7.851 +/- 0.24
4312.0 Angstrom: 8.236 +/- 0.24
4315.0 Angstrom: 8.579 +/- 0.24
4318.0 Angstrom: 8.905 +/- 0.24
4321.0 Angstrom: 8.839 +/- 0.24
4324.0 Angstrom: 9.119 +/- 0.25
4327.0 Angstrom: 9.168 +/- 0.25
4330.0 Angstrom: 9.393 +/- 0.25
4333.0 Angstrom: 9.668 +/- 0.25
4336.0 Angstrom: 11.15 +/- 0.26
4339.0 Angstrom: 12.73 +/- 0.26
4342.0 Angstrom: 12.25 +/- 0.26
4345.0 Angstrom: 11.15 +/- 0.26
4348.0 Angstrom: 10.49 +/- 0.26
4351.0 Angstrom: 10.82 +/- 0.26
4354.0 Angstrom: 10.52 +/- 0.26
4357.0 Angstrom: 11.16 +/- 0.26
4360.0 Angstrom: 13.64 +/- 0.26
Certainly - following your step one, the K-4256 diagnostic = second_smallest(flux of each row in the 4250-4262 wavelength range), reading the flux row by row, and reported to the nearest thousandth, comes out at 7.731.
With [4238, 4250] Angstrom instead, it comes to 7.768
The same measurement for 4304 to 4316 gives 8.113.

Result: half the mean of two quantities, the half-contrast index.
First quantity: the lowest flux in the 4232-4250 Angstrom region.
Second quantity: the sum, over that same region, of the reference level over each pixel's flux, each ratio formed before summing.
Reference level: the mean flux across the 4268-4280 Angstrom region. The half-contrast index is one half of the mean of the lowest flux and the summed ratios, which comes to 3.32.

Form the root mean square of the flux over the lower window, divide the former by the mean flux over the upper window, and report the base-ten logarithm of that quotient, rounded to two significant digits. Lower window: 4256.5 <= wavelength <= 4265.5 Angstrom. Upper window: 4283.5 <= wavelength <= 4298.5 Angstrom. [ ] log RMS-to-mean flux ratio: -0.026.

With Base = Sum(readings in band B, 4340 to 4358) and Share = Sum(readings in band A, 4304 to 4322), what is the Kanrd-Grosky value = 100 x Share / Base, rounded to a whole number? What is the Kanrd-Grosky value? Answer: 76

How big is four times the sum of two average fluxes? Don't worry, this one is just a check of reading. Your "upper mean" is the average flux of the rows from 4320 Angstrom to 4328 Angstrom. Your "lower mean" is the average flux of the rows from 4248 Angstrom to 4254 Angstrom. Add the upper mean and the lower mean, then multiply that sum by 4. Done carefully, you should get 68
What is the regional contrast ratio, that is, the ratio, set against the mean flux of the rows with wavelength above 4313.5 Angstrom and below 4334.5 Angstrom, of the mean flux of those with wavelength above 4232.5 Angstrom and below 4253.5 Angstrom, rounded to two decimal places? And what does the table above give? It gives 0.85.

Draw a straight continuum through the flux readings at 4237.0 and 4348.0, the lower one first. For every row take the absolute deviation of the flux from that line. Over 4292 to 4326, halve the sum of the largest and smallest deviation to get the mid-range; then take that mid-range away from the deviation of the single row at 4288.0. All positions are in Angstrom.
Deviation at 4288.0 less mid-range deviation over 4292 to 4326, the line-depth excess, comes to -0.6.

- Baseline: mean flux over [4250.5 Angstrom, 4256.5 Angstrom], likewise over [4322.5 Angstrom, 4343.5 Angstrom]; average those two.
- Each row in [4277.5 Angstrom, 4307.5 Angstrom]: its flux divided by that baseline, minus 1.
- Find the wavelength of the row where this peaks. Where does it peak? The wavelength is 4285.0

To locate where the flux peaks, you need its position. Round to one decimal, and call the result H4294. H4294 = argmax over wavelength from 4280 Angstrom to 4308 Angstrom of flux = 4285.0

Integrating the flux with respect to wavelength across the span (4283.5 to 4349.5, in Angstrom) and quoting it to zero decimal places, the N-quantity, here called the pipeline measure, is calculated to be 609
